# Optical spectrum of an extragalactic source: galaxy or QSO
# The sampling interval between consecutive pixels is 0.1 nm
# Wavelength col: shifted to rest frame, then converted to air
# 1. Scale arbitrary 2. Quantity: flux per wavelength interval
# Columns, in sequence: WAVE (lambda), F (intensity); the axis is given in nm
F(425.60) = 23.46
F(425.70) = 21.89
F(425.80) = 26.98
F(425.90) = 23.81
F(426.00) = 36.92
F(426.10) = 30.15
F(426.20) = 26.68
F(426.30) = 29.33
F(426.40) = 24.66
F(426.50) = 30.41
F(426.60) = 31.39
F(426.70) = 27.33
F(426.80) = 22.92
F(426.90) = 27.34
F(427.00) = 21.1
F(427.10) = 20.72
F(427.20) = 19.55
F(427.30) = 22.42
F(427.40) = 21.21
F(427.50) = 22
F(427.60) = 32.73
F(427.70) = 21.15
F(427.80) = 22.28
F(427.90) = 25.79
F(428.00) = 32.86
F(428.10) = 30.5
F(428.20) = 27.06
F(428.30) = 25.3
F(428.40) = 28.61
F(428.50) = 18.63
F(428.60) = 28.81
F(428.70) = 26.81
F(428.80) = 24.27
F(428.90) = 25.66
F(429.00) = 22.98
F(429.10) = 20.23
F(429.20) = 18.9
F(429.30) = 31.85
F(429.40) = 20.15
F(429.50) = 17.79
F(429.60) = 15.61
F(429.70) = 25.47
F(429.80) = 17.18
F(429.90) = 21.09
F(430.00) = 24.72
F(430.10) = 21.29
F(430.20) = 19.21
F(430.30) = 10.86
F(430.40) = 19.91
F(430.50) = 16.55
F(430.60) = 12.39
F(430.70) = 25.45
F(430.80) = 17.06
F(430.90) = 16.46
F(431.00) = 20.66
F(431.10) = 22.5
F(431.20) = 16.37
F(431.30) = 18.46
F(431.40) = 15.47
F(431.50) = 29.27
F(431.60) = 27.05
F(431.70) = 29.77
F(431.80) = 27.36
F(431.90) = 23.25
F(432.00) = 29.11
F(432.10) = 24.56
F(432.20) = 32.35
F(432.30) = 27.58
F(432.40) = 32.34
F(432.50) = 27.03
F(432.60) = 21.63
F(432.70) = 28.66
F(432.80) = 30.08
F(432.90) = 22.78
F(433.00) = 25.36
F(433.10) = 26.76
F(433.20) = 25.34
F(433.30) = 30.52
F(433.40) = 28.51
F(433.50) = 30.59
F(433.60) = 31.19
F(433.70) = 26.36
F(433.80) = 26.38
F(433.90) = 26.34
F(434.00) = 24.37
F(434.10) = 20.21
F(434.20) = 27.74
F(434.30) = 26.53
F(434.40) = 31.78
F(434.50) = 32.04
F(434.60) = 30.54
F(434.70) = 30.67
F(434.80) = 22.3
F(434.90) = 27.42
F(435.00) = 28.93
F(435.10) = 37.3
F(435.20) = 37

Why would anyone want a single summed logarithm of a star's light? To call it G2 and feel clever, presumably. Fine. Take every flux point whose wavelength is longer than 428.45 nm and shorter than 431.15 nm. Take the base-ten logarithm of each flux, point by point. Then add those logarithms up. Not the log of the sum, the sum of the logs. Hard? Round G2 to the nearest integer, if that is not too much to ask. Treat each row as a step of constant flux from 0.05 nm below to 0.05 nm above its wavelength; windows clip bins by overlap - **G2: 35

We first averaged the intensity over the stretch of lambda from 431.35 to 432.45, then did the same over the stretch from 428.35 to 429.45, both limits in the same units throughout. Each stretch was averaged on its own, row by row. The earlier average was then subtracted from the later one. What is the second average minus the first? -3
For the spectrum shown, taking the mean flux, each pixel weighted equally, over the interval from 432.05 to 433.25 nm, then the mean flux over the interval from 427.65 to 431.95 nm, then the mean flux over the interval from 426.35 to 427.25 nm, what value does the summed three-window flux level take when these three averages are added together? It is 74.5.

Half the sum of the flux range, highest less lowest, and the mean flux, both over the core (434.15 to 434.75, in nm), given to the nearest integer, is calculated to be 18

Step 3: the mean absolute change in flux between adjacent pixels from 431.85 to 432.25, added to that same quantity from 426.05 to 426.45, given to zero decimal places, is 10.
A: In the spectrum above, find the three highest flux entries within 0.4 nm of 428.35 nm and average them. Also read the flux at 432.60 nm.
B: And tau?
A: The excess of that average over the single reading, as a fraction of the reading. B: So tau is 0.4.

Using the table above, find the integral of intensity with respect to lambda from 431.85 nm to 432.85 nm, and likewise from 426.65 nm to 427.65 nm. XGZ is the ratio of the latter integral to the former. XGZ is 0.86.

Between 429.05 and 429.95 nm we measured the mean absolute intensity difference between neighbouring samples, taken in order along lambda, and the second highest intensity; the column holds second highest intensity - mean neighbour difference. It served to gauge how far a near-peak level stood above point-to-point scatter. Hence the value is 19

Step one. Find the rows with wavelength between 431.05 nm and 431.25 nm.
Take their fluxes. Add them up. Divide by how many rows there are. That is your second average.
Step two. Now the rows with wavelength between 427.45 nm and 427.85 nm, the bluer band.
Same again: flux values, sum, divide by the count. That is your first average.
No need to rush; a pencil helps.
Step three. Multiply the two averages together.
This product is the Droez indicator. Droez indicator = 477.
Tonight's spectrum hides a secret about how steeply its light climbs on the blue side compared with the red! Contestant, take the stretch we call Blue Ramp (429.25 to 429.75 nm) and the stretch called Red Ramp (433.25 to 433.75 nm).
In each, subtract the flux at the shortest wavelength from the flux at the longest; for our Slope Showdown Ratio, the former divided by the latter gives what 1.5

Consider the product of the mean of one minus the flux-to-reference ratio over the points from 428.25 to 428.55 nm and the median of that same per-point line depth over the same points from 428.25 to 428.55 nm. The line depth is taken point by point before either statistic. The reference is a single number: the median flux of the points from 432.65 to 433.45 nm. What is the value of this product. 0.011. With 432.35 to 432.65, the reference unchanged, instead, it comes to 0.001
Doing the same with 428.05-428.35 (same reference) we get 0.000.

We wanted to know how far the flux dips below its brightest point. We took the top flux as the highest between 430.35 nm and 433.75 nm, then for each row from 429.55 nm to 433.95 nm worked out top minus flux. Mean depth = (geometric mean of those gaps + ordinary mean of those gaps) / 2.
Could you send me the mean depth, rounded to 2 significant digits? 4.3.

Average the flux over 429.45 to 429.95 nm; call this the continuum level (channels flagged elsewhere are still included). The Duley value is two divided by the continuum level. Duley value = 0.103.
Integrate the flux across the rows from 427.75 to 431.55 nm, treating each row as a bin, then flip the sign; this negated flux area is -83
